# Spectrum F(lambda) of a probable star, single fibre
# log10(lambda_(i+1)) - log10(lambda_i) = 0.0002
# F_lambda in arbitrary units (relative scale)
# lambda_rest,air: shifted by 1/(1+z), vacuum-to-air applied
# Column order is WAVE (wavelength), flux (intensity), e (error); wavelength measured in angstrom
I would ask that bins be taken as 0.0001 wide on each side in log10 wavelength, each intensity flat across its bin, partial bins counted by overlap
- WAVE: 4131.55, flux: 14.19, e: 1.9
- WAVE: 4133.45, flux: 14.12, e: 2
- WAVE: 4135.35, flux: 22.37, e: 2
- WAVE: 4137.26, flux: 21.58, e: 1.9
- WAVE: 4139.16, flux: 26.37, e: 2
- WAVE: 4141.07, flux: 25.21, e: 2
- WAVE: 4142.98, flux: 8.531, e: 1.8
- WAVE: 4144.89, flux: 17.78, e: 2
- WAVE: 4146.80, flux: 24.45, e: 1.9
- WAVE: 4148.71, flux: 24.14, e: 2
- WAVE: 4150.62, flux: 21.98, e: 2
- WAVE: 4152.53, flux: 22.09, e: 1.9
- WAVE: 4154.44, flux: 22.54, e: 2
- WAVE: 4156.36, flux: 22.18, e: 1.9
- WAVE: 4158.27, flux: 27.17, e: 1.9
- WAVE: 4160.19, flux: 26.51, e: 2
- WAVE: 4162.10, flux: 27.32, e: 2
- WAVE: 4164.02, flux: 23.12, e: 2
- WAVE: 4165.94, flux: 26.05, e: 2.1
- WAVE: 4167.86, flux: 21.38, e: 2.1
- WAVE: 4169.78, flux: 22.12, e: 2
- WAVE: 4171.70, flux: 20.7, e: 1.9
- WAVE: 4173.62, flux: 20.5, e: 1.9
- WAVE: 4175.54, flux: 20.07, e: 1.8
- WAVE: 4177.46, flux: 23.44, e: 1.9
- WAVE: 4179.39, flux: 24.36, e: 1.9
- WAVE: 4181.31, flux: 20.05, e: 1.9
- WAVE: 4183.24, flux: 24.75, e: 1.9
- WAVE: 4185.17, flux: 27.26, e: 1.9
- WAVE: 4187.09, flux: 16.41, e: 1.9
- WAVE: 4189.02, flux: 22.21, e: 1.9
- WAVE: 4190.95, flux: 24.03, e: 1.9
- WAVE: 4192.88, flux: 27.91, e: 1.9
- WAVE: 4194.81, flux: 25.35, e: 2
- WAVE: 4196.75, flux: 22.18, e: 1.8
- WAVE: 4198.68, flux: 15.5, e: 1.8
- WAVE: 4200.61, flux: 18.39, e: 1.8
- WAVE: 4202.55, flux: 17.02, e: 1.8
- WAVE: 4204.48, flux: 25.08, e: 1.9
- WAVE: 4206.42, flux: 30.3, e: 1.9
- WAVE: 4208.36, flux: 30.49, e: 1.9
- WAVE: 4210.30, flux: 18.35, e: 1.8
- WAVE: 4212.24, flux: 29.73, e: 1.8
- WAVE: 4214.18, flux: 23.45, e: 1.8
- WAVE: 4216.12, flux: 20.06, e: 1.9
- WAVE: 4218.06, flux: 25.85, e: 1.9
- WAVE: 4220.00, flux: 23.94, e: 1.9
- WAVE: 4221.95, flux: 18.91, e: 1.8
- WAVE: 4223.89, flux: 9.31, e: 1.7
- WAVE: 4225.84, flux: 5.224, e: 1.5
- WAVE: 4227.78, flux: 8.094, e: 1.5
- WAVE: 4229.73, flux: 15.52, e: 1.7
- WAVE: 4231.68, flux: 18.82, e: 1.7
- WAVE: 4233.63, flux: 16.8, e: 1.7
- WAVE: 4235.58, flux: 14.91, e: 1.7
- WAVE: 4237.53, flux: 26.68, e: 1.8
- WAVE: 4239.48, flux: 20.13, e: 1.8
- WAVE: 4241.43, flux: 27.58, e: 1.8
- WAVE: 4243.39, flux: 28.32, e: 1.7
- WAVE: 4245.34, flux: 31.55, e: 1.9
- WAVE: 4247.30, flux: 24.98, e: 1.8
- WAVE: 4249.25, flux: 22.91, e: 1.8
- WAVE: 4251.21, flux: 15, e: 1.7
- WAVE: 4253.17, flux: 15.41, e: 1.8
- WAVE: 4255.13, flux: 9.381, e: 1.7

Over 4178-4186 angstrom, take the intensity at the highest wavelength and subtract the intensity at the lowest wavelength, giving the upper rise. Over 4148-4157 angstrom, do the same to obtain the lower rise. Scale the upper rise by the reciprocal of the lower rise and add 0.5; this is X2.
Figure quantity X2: -1.0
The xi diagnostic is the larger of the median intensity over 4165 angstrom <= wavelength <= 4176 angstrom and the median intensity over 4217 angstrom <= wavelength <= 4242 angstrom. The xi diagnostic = 21.0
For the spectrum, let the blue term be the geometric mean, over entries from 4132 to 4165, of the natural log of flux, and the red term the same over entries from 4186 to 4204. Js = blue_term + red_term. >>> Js 6.07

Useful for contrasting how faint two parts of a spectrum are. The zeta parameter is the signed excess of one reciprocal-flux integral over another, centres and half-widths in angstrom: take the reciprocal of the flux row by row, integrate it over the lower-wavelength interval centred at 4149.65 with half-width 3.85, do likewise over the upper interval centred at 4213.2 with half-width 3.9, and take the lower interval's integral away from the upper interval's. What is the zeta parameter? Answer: 0.02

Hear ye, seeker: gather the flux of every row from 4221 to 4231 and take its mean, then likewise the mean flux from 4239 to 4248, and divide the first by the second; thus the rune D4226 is 0.4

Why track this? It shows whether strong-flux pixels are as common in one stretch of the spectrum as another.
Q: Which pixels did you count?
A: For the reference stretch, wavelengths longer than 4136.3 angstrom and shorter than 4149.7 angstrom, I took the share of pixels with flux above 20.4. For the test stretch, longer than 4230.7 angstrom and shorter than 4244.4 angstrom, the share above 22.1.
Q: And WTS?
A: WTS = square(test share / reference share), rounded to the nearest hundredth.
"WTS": 0.36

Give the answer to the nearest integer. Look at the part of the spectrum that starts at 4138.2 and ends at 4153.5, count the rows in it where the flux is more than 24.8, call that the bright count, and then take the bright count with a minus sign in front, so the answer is -2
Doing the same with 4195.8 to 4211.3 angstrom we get -3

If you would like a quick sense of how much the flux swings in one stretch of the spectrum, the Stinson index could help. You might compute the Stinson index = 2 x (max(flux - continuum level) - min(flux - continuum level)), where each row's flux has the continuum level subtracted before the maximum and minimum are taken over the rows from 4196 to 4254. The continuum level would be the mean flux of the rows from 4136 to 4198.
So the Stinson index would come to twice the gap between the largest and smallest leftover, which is 53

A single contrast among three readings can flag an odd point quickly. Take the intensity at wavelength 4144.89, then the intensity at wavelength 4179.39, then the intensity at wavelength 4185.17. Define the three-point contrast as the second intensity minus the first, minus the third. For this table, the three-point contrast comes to -21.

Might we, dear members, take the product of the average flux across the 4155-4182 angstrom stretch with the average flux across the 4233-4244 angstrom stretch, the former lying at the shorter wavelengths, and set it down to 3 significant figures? 520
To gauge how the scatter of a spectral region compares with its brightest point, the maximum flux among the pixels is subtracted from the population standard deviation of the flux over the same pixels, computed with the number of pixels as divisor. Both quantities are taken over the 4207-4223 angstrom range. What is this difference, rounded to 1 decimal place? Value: -26.1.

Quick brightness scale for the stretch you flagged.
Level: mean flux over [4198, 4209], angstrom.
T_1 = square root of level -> 4.77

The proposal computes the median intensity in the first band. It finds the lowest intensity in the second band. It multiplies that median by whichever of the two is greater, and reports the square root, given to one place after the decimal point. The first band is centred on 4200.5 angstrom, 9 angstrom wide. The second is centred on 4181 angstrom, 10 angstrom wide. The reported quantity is 19.2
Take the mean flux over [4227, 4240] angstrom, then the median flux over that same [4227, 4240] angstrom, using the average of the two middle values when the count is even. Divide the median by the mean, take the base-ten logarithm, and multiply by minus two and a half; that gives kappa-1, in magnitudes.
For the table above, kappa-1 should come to 0.03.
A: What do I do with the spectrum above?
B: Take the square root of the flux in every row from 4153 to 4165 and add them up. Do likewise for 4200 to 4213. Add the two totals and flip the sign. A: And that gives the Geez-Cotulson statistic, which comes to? -64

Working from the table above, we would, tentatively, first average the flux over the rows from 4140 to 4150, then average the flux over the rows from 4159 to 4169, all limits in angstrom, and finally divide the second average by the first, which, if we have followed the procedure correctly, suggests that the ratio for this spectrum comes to 1.2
